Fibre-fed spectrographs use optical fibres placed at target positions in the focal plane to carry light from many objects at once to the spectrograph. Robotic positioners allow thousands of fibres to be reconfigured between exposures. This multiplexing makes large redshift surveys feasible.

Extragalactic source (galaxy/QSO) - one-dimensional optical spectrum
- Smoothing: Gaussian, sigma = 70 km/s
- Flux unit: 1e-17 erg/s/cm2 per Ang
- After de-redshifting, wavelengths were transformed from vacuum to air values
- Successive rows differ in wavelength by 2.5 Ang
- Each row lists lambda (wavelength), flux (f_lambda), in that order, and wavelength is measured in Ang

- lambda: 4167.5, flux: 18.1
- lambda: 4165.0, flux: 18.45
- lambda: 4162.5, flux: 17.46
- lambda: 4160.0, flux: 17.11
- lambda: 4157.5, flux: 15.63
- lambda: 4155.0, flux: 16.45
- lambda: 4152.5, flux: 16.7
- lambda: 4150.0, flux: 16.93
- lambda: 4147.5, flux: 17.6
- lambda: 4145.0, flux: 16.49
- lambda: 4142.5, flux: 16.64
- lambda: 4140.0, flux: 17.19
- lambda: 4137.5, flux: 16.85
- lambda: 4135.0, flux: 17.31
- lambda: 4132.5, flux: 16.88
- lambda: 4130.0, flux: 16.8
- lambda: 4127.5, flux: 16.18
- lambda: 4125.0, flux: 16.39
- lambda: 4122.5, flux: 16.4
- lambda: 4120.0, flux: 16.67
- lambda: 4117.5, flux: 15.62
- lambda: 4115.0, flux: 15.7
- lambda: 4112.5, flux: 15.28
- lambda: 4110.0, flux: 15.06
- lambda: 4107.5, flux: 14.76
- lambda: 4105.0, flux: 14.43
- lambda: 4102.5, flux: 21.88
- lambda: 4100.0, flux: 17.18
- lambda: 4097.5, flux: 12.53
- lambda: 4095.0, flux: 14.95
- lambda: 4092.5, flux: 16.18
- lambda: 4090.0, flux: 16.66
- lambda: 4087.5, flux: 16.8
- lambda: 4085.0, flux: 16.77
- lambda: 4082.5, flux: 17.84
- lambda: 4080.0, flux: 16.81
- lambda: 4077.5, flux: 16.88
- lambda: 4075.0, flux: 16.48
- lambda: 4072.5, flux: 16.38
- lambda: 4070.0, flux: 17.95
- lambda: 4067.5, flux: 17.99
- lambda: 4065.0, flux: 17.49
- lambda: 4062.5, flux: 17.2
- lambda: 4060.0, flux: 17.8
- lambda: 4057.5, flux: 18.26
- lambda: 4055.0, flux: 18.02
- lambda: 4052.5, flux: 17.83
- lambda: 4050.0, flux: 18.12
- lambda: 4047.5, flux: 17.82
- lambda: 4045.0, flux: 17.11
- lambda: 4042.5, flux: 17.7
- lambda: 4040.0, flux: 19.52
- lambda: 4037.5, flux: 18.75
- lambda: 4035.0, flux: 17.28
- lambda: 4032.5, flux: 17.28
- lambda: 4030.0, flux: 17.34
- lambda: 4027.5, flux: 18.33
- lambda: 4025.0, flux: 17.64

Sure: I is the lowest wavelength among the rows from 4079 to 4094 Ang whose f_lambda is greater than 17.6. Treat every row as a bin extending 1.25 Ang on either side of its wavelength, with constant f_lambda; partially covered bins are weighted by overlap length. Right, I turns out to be 4082.5 Ang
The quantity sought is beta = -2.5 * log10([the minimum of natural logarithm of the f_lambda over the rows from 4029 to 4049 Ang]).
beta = -1.13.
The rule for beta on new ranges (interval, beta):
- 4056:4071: -1.14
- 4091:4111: -1.01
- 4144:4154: -1.12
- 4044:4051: -1.13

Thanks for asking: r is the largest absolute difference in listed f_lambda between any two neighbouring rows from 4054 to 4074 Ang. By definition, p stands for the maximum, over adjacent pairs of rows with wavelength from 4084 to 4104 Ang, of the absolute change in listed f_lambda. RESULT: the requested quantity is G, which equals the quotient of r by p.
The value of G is 0.3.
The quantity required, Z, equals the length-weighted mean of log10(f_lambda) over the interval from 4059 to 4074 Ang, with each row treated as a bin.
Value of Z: 1.24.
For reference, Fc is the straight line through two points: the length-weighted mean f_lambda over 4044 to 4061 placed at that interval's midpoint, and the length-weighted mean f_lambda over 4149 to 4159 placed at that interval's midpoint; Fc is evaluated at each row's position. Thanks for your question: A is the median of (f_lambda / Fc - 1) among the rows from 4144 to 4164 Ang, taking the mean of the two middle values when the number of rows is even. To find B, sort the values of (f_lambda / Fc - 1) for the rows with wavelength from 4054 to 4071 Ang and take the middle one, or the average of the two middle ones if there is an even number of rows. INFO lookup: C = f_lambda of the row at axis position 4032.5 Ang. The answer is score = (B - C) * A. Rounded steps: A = 0.021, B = 0.011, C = 17.28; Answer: -0.4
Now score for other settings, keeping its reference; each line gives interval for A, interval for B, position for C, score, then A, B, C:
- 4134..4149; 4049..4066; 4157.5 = -0.4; 0.022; 0.002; 15.63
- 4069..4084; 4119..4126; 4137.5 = 0.6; -0.037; -0.027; 16.85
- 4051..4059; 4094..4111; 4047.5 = -0.2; 0.011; -0.134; 17.82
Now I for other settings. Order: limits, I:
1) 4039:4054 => 4040.0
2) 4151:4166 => 4165.0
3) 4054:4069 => 4055.0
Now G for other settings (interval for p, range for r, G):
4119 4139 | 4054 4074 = 2.5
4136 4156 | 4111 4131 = 0.9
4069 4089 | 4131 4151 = 0.7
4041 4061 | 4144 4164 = 2.1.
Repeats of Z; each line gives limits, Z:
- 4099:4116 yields 1.21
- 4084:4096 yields 1.21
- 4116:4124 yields 1.21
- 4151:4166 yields 1.23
